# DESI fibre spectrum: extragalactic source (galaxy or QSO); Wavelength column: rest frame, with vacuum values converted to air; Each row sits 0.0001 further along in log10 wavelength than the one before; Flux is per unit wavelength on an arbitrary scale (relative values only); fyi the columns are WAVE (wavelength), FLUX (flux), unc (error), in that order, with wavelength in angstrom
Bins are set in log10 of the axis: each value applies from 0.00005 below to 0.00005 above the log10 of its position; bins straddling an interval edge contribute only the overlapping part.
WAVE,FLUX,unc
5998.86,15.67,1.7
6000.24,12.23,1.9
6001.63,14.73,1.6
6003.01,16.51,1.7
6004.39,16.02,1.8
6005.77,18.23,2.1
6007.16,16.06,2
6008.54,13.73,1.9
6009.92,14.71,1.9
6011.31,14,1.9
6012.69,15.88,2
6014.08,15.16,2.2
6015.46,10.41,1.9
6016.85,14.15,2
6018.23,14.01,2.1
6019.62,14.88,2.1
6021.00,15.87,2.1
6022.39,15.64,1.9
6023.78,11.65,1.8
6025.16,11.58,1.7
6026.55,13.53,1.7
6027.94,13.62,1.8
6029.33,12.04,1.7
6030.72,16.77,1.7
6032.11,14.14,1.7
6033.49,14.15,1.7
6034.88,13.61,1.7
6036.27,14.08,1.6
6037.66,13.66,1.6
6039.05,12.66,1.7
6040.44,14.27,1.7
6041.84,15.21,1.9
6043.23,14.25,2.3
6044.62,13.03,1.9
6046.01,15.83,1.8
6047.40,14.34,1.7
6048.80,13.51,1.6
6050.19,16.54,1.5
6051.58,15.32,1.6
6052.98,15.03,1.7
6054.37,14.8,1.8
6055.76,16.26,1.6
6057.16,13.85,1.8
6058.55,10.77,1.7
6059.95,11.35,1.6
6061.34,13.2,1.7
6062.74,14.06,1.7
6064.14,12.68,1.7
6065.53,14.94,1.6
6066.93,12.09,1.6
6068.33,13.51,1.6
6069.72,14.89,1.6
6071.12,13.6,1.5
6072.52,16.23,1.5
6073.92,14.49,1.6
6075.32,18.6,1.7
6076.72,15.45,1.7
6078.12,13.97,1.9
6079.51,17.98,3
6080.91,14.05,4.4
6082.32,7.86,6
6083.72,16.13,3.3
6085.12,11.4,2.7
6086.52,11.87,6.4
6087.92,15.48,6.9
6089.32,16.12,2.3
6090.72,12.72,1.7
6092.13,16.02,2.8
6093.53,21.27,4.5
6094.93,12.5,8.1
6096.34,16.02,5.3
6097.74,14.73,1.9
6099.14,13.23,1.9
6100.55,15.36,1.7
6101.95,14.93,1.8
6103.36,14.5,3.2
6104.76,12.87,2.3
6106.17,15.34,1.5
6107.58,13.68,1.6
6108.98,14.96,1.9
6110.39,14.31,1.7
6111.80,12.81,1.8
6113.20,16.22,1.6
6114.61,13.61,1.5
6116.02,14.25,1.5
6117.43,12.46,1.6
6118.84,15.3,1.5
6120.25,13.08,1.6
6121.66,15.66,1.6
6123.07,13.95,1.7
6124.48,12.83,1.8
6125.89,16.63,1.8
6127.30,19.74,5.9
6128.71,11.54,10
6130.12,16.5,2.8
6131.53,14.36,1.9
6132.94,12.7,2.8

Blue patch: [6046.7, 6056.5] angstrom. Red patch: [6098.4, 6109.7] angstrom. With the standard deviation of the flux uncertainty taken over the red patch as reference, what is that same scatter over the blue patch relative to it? 0.18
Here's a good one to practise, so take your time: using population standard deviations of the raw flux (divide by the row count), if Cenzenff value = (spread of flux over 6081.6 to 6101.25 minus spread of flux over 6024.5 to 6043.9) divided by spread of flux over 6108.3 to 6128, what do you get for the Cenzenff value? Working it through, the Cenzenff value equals 0.95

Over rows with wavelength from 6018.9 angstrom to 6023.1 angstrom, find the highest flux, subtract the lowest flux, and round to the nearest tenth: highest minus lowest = 1.0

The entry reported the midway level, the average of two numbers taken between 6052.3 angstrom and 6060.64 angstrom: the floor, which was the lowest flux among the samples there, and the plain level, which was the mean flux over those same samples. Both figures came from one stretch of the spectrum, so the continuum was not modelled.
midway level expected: 12.2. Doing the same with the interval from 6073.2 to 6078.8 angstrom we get 14.8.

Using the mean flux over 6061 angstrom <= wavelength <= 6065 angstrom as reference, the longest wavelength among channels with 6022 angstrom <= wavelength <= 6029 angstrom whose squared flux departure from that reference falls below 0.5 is 6027.94 angstrom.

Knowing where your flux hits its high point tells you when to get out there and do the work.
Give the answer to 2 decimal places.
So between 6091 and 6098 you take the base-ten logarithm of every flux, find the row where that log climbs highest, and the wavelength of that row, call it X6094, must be 6093.53 angstrom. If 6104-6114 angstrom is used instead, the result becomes 6113.20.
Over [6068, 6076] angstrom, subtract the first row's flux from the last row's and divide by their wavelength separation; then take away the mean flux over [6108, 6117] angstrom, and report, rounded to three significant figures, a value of -13.6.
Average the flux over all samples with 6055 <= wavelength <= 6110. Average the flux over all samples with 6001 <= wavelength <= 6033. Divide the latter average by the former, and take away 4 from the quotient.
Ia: -2.99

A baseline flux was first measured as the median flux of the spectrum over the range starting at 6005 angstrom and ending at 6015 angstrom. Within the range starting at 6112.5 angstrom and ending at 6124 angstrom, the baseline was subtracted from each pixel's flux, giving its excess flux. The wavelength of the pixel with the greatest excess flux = 6113.20 angstrom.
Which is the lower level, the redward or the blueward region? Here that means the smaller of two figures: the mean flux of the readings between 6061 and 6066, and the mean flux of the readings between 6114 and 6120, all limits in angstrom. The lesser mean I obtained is 13.7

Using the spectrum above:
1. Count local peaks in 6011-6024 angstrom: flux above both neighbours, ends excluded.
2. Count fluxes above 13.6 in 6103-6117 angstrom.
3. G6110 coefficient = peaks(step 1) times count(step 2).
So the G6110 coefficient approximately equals 24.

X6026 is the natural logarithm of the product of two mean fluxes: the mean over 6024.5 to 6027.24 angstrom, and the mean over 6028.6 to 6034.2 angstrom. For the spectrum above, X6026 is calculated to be 5.19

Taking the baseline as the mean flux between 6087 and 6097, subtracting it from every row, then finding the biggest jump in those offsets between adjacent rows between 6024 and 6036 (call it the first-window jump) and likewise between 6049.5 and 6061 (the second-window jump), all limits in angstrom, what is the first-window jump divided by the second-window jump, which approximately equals 1.5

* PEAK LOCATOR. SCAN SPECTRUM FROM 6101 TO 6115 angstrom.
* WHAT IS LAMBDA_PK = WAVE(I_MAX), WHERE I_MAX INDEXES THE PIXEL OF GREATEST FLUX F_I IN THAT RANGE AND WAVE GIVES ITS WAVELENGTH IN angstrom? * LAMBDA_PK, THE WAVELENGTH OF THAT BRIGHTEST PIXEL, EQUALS 6113.20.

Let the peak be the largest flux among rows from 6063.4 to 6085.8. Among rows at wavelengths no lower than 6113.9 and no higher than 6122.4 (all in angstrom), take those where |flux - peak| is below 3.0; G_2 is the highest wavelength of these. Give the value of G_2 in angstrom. 6121.66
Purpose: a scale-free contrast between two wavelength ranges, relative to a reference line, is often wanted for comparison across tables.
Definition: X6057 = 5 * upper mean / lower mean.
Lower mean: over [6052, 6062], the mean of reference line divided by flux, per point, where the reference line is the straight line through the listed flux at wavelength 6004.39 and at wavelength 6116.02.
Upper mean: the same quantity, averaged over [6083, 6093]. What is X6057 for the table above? 4.63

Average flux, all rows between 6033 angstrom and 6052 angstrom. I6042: 14.3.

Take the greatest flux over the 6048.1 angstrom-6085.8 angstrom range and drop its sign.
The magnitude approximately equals 18.6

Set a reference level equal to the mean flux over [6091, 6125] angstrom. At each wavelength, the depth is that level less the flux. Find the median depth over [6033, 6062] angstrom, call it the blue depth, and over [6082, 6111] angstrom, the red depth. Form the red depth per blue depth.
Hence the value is -0.4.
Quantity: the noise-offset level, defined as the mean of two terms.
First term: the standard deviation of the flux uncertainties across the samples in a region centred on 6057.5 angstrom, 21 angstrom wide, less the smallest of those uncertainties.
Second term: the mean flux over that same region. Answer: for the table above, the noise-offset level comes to 6.2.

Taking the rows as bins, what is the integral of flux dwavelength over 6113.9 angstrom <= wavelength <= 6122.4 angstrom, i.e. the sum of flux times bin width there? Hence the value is 119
